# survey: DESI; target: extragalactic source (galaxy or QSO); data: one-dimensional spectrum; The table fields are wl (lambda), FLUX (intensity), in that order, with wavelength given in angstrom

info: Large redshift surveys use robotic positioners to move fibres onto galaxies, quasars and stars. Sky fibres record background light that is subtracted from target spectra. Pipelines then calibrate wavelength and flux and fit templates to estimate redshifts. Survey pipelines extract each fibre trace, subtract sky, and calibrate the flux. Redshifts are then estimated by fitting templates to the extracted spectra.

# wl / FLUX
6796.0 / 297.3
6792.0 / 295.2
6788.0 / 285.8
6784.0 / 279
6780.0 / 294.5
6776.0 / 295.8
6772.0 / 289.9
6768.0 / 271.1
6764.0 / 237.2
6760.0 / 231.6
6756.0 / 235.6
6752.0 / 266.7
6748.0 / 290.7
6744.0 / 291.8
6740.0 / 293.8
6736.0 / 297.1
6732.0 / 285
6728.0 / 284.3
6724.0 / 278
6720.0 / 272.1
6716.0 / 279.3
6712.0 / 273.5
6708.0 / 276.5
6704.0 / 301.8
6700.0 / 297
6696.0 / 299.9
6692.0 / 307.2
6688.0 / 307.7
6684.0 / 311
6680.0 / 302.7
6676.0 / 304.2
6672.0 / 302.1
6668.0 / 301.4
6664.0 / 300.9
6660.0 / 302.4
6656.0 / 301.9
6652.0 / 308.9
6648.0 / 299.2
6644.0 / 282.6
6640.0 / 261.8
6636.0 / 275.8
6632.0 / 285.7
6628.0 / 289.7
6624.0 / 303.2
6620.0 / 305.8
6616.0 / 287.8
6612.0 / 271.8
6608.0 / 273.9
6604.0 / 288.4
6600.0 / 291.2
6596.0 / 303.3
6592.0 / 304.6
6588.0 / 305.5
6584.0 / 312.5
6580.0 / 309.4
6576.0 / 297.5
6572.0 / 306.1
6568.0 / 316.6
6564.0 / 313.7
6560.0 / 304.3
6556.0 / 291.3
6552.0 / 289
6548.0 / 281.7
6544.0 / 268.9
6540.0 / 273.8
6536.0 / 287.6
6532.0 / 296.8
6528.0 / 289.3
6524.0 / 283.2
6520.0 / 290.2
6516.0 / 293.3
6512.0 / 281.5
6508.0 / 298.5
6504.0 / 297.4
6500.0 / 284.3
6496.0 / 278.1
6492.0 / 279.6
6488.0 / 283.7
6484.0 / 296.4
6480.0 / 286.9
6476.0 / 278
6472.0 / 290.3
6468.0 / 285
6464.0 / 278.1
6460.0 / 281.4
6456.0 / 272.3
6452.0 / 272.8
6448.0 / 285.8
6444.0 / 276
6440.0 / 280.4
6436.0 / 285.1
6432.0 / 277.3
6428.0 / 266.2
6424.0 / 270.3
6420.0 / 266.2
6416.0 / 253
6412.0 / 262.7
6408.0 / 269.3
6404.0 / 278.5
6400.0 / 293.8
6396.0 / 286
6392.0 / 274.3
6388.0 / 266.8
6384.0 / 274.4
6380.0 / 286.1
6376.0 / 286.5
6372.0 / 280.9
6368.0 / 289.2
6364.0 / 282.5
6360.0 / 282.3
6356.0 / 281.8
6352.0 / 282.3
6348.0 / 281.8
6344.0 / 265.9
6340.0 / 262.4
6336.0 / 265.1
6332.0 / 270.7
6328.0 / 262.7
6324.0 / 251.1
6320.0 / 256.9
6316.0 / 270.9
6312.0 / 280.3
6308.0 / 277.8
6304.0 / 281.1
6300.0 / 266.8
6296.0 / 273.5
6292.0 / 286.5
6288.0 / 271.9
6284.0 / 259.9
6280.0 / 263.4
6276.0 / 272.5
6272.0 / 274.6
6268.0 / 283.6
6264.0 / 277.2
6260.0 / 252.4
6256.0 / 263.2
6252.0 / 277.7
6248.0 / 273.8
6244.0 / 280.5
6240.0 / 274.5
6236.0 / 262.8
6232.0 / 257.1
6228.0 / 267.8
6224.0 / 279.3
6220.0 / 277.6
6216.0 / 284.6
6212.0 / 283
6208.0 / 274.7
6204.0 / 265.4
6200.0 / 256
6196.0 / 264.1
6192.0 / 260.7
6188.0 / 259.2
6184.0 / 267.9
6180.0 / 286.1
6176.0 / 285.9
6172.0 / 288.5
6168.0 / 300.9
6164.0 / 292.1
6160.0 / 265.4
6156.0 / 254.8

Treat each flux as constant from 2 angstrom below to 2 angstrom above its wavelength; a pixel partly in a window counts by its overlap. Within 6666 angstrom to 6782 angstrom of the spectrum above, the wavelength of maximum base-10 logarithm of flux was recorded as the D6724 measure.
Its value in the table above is 6684.0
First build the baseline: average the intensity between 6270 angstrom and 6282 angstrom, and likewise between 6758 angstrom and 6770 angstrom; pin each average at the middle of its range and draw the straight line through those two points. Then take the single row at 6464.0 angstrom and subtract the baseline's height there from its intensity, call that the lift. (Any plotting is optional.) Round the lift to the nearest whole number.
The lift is 17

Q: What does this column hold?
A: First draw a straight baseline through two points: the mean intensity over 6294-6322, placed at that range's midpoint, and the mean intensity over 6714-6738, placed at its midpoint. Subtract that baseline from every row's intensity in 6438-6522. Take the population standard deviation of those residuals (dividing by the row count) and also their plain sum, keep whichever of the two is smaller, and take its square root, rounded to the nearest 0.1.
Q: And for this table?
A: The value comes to 2.7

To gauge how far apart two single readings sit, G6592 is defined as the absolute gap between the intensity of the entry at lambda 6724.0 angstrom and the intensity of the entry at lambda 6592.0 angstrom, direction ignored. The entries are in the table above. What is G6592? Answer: 27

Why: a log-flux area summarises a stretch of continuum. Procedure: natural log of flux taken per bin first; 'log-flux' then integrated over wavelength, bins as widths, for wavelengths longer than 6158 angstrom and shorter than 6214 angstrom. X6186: 314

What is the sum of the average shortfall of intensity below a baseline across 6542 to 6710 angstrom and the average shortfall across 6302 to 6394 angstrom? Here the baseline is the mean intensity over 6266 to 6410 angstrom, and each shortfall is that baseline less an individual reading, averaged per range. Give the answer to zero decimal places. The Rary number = -21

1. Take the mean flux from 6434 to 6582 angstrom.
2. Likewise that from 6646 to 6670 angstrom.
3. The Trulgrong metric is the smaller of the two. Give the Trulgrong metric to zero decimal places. 288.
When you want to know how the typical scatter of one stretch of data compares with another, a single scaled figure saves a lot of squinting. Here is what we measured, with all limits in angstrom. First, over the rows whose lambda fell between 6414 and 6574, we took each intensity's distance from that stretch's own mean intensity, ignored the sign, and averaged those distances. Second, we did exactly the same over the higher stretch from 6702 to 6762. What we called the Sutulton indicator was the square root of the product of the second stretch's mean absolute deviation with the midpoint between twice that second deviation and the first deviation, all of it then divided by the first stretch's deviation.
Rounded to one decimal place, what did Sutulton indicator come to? 1.7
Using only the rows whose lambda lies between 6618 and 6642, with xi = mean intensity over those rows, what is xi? 287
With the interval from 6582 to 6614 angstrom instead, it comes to 294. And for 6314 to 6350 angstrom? 265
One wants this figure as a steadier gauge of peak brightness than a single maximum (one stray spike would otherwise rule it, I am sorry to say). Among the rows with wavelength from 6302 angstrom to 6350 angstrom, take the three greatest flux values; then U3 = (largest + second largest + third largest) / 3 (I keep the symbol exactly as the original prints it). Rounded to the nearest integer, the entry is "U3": 281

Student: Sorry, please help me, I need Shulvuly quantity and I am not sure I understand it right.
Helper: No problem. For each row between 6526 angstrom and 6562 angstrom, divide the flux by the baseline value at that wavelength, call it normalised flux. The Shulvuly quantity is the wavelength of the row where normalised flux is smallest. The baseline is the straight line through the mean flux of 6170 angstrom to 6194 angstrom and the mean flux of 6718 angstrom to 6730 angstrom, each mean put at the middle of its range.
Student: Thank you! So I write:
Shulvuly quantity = 6544.0 angstrom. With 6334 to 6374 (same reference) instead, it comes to 6340.0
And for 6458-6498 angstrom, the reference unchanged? 6496.0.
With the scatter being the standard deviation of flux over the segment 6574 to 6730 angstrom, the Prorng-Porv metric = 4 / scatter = 0.30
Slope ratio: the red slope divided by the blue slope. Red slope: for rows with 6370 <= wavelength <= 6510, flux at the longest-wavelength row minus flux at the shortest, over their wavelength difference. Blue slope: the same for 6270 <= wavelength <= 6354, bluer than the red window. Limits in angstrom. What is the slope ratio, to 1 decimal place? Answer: 1.3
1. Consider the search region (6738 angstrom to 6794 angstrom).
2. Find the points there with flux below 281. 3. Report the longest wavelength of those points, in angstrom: 6784.0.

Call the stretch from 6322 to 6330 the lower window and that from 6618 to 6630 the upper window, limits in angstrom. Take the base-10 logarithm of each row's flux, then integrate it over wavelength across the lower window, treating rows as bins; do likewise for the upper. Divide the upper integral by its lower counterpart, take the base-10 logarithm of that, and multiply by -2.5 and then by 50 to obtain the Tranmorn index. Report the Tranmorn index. -23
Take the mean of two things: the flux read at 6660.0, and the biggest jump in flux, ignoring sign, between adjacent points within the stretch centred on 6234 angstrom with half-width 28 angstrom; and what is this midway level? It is 158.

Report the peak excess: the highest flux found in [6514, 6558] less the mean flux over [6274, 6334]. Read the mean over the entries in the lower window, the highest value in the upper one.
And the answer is 27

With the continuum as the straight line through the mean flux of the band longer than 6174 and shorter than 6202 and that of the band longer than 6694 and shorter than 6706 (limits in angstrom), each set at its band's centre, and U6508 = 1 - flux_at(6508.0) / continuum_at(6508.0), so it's -0.04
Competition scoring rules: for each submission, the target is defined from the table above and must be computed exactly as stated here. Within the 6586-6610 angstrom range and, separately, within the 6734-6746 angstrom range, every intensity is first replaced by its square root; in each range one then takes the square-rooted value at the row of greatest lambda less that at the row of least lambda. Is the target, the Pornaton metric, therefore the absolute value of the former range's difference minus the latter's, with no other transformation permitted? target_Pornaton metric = 0.77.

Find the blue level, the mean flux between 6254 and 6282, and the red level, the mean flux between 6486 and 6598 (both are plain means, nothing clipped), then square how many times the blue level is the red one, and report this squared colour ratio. 0.84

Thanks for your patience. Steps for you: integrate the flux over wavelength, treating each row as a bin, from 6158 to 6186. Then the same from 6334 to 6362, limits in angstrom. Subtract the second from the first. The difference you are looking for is 261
